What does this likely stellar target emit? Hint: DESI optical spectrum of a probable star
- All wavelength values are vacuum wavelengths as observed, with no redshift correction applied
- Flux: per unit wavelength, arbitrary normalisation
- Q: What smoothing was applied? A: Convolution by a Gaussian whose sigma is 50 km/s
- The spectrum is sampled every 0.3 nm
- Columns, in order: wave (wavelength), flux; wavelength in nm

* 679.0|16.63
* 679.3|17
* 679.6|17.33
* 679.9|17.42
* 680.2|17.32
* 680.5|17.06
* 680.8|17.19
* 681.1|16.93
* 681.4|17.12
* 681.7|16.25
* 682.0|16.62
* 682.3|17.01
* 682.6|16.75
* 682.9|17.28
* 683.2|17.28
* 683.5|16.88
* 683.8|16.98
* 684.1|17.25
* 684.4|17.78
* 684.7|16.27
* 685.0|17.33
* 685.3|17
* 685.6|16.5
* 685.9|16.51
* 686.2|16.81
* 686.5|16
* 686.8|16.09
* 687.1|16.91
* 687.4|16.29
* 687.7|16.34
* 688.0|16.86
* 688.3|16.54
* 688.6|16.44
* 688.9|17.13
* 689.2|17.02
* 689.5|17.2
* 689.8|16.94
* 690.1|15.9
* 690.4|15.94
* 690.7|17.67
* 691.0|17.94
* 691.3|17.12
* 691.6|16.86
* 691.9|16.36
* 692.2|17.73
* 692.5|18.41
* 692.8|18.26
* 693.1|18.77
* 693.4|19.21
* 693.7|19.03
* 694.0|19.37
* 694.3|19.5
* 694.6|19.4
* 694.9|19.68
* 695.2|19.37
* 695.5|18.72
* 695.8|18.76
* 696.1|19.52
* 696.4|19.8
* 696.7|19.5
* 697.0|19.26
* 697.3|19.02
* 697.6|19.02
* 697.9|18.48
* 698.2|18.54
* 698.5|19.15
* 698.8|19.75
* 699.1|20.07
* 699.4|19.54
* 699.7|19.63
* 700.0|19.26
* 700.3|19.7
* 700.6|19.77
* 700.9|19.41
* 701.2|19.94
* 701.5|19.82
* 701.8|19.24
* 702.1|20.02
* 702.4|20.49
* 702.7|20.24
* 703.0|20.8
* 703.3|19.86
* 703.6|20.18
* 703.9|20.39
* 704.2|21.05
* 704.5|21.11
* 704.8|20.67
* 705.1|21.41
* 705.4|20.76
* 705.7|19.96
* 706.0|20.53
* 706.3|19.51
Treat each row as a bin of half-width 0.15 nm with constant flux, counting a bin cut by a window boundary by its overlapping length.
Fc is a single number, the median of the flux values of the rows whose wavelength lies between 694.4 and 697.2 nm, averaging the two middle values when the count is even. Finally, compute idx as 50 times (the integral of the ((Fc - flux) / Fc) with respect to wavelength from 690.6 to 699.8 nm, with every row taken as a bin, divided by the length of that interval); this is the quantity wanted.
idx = 1.5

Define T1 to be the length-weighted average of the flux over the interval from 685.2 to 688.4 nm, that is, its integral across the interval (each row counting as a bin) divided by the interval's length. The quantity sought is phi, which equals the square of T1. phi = 273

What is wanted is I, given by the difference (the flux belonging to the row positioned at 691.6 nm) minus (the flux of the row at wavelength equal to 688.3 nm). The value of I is 0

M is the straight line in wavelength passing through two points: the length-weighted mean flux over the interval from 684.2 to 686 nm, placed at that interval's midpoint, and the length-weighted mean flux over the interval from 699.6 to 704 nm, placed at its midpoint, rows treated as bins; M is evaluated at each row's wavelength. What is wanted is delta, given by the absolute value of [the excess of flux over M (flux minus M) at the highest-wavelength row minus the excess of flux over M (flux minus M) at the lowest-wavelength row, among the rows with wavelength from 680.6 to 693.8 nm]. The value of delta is 0.47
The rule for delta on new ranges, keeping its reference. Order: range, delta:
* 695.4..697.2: 0.27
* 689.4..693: 0.47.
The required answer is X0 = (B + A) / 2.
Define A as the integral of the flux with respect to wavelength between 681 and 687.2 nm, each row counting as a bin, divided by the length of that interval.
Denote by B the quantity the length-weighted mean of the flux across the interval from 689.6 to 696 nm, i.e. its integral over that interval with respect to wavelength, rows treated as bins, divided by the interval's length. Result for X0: 17.5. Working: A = 16.8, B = 18.1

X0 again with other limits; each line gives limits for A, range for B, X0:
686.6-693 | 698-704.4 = 18.4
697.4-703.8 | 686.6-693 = 18.3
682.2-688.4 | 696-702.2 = 18.1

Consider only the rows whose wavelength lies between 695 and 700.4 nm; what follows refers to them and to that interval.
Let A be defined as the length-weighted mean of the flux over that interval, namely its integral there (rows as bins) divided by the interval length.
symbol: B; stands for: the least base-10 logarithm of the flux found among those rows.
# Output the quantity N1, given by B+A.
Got 20.5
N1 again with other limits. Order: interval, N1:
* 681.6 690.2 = 18.0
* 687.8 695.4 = 19.0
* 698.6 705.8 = 21.4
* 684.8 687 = 17.8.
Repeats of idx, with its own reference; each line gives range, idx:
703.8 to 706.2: -3.4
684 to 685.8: 6.2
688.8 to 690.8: 6.7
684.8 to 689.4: 7.1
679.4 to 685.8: 6.1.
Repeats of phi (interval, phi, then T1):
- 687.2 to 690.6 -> 276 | 16.6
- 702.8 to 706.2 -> 424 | 20.6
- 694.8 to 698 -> 369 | 19.2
